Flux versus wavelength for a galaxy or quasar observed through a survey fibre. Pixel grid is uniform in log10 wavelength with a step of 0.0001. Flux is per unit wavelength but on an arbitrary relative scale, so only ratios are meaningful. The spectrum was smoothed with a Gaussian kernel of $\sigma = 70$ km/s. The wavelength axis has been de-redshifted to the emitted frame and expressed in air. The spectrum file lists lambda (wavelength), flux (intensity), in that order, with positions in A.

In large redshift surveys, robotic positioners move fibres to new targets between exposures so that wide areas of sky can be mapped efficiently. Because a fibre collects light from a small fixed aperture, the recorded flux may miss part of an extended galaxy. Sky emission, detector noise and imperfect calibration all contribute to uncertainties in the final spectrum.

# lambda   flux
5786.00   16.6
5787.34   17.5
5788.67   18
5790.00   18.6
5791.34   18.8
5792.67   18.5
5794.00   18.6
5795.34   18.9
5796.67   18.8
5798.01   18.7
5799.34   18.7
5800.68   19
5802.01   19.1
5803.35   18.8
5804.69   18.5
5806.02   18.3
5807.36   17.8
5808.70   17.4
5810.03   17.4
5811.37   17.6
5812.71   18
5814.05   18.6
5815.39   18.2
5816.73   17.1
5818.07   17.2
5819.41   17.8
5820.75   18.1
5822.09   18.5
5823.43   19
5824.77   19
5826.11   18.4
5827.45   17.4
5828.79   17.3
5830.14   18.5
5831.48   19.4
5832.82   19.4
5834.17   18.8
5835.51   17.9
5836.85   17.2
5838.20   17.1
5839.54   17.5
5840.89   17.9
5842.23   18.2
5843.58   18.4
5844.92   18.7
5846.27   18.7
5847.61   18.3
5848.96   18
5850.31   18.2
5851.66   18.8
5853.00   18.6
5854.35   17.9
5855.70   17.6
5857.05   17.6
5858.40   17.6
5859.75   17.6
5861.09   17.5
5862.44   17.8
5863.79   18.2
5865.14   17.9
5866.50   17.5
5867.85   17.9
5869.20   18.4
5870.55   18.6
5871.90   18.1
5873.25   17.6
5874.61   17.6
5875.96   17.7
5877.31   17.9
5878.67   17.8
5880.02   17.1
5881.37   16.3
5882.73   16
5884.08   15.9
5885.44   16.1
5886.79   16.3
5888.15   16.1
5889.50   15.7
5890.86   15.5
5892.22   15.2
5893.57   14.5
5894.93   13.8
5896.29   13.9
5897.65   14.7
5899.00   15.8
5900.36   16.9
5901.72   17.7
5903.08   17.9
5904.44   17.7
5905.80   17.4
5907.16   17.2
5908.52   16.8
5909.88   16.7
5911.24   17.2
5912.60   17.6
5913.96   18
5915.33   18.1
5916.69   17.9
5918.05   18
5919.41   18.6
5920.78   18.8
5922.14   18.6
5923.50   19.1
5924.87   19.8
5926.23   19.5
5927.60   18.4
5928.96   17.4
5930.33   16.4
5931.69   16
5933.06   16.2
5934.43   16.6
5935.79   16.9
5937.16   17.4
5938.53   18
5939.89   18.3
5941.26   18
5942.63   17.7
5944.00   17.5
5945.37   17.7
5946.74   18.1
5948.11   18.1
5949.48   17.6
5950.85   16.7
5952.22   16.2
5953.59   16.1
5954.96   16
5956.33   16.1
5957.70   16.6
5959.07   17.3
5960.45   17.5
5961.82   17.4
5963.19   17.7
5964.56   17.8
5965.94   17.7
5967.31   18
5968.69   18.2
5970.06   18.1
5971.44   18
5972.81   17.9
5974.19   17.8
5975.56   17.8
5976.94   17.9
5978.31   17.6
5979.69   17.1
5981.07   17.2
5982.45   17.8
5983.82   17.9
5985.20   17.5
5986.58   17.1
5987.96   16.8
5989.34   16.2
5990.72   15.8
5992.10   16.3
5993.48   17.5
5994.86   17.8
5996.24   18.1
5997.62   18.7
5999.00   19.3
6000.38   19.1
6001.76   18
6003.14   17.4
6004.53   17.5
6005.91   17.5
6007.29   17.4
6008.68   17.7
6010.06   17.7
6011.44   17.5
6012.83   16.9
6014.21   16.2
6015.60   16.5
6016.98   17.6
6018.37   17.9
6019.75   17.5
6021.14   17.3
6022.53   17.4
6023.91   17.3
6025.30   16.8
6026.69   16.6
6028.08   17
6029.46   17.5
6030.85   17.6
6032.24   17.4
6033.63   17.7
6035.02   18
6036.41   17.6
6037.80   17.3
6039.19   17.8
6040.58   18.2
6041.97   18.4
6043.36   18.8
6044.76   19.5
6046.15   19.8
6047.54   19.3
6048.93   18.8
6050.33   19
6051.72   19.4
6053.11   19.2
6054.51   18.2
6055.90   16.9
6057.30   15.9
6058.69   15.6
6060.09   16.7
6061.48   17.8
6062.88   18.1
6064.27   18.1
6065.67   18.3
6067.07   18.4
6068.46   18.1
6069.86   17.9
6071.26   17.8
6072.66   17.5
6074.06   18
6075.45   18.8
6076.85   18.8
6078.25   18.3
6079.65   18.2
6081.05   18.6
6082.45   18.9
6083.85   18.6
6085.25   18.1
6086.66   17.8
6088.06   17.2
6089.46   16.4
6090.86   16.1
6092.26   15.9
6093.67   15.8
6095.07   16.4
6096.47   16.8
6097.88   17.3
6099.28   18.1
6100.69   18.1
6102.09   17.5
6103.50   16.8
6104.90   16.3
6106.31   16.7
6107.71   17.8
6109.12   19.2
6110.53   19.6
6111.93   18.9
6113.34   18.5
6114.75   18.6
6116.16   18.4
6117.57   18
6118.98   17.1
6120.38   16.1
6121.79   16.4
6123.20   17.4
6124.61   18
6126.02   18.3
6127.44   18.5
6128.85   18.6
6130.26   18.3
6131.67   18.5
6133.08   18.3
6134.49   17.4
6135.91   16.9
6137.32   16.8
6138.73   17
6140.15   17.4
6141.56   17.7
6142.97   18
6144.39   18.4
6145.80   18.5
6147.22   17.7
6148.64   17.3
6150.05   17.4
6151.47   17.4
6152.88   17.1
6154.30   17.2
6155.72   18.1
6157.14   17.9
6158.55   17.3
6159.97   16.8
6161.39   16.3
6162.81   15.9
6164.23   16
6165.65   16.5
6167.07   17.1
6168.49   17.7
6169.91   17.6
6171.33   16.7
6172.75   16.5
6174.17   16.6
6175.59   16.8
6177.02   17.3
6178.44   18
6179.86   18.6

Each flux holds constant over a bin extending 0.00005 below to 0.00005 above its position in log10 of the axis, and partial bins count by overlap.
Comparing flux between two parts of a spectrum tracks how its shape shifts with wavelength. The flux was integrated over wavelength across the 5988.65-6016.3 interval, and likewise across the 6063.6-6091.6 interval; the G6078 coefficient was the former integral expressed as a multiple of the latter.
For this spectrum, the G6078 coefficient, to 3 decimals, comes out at 0.958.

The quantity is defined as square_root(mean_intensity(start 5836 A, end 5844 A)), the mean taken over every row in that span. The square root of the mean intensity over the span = 4.21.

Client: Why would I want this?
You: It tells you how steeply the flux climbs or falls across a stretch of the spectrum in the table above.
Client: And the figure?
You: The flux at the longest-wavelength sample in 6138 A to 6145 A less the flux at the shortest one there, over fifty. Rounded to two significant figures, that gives 0.028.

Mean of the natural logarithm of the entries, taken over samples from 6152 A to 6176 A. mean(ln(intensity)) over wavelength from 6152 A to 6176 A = 2.83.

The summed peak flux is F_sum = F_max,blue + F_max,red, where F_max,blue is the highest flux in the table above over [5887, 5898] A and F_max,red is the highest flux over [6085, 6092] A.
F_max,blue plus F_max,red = 34.2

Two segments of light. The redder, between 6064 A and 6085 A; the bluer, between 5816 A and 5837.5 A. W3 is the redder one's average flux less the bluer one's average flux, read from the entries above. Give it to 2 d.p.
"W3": 0.10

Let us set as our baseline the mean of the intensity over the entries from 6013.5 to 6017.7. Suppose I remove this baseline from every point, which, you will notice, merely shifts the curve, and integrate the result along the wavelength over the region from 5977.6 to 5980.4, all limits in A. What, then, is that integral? 1.6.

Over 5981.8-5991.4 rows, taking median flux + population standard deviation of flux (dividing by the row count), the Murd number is 17.8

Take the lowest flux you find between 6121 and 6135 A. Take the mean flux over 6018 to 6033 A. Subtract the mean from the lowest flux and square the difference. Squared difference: 1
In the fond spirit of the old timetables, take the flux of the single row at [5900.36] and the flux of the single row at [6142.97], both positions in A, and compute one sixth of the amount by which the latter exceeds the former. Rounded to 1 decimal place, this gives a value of 0.2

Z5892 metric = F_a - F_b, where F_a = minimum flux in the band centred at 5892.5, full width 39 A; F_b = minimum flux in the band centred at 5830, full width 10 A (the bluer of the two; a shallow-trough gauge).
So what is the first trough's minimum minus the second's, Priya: -3.5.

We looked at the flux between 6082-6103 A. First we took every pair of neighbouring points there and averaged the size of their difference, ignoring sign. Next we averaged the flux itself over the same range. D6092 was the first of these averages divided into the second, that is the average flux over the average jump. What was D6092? 40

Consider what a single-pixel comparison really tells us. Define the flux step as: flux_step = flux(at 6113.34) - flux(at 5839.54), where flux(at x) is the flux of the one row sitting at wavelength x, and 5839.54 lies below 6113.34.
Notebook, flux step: 1.0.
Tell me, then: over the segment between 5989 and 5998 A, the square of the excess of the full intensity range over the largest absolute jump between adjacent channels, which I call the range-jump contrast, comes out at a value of 2.9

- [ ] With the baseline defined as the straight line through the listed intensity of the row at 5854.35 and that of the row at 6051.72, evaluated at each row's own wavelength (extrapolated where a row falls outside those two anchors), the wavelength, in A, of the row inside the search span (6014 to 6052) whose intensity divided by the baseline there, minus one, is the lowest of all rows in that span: 6014.21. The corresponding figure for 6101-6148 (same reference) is 6120.38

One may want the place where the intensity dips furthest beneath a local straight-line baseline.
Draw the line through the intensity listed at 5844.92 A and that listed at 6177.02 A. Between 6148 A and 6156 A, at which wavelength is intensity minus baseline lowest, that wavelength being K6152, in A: 6152.88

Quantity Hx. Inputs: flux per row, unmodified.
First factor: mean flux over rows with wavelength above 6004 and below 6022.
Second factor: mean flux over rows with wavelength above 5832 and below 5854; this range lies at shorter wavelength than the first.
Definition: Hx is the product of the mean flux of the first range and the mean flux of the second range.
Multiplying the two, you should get 316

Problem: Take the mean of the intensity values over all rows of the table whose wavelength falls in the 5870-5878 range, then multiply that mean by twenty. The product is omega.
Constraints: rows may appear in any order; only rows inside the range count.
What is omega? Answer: 358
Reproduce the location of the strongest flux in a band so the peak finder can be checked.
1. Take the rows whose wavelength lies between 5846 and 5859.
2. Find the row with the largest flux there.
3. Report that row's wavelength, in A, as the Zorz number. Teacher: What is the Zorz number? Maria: 5851.66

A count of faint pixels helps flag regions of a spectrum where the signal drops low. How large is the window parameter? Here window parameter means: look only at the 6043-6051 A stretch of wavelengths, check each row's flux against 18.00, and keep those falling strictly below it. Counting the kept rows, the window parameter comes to 0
